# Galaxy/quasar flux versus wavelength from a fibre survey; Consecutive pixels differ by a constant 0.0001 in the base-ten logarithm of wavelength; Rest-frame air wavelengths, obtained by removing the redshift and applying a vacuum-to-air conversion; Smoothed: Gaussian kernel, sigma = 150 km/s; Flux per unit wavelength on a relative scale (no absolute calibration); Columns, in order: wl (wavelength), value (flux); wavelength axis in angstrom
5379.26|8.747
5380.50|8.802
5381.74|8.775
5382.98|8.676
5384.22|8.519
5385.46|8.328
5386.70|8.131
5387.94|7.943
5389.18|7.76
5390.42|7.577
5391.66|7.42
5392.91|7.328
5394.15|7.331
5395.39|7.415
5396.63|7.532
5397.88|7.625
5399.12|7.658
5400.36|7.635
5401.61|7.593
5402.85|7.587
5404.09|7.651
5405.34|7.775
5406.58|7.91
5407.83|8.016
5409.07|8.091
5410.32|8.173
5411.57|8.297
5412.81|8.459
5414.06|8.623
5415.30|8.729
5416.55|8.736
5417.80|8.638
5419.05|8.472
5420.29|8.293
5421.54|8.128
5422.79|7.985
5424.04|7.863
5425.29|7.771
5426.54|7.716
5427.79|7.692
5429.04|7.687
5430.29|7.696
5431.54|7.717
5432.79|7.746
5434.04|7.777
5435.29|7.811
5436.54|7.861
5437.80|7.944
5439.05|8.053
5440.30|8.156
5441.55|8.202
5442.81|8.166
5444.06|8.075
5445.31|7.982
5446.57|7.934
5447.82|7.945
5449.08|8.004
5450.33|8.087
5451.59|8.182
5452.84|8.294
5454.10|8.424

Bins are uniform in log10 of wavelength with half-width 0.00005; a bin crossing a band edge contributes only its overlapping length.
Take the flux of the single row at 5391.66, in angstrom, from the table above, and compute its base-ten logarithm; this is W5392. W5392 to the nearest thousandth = 0.870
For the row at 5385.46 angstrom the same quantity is 0.921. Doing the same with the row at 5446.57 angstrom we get 0.899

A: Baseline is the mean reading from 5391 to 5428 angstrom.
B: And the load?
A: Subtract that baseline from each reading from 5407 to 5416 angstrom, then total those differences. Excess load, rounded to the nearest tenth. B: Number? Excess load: 2.8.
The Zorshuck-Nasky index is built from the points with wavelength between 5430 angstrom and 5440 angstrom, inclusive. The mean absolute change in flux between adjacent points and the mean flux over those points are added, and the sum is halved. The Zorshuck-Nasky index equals 3.9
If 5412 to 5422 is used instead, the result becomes 4.3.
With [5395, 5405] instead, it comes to 3.8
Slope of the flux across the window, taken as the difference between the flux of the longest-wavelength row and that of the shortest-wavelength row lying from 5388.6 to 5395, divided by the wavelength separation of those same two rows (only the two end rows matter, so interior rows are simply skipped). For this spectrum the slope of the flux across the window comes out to -0.09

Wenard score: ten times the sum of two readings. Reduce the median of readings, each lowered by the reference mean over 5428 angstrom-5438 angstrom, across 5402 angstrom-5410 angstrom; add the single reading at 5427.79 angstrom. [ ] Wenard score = 78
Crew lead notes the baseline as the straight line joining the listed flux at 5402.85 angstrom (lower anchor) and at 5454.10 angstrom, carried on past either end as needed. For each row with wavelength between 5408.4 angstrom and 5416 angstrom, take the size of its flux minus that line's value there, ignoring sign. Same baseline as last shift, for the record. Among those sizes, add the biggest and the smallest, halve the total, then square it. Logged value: 0.4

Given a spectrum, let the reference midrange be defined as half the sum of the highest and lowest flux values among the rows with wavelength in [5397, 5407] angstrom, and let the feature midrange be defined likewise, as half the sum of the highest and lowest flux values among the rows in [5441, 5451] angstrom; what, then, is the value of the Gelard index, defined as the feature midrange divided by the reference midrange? 1.04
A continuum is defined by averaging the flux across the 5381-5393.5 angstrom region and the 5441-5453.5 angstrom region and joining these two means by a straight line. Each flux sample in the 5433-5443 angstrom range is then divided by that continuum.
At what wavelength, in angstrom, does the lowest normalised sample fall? 5434.04 angstrom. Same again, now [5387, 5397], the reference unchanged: 5392.91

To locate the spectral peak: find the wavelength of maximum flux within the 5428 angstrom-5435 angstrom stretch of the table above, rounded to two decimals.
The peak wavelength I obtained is 5434.04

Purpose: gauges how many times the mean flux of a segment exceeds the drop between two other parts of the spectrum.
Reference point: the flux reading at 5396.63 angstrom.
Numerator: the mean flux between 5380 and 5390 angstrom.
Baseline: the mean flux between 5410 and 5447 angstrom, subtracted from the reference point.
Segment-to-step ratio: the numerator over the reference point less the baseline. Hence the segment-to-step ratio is -15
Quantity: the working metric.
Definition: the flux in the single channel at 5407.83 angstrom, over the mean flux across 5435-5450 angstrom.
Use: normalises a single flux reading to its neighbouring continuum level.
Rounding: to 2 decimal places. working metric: 1.00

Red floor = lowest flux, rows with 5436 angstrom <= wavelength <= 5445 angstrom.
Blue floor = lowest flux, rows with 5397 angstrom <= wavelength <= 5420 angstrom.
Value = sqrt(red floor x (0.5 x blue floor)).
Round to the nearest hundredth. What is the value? 5.46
